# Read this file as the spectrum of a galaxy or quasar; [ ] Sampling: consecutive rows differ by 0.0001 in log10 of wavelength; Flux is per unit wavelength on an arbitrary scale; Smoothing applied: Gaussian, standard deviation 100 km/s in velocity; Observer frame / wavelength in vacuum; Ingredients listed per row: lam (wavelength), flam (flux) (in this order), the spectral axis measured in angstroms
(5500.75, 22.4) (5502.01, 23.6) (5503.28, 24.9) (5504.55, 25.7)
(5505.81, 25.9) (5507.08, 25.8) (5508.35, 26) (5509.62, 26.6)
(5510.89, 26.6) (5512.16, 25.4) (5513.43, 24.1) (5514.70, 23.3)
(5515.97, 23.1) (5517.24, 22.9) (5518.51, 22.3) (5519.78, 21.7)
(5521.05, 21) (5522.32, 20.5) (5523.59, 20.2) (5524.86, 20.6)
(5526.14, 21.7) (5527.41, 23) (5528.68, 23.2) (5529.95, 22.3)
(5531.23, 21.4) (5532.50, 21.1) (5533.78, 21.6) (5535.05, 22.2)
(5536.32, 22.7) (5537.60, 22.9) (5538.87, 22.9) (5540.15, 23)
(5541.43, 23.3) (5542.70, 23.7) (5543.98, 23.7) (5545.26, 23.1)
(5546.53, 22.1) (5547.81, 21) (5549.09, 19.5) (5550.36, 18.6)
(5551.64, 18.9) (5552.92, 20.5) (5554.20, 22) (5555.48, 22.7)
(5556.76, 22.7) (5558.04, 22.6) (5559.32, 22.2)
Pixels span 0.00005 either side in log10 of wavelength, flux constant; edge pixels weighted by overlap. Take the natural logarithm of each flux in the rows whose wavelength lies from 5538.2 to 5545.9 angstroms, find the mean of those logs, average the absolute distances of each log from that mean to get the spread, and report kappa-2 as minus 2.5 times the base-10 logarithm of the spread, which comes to 4.8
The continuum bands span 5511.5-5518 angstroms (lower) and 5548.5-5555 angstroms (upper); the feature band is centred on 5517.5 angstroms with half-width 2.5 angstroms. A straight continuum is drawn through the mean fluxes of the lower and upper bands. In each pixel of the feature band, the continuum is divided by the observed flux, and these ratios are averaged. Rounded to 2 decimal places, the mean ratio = 1.04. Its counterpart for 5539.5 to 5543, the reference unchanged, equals 0.90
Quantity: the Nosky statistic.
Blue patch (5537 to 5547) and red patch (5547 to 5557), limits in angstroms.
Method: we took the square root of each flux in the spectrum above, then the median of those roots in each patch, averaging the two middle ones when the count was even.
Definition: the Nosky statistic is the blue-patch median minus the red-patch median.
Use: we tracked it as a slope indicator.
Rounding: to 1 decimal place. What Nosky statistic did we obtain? 0.2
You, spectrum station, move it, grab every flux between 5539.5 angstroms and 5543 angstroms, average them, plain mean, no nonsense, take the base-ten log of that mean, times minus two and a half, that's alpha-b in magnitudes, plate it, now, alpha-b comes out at -3.42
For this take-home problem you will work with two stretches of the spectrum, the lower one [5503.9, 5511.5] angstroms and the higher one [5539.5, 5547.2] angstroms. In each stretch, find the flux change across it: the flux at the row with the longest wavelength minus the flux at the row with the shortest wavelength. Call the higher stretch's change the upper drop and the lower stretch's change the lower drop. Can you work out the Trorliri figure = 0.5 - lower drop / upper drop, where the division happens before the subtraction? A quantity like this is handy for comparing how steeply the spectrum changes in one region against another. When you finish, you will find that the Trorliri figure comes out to 1.5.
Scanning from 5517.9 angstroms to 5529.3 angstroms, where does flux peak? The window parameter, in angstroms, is 5528.68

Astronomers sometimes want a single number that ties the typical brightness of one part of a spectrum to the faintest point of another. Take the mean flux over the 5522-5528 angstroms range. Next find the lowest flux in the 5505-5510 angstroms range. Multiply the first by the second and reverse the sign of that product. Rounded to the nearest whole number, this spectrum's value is -547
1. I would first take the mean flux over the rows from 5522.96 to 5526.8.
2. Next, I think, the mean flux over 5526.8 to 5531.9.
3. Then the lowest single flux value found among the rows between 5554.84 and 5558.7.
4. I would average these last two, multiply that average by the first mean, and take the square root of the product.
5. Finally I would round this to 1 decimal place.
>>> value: 21.7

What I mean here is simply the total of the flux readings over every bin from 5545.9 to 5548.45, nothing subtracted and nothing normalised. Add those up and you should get 43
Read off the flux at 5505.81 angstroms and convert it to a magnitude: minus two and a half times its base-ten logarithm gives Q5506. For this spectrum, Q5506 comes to -3.53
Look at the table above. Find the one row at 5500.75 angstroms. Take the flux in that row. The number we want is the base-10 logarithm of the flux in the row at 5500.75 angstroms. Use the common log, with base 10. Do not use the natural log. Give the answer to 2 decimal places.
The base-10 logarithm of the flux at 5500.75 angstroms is 1.35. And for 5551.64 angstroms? 1.28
